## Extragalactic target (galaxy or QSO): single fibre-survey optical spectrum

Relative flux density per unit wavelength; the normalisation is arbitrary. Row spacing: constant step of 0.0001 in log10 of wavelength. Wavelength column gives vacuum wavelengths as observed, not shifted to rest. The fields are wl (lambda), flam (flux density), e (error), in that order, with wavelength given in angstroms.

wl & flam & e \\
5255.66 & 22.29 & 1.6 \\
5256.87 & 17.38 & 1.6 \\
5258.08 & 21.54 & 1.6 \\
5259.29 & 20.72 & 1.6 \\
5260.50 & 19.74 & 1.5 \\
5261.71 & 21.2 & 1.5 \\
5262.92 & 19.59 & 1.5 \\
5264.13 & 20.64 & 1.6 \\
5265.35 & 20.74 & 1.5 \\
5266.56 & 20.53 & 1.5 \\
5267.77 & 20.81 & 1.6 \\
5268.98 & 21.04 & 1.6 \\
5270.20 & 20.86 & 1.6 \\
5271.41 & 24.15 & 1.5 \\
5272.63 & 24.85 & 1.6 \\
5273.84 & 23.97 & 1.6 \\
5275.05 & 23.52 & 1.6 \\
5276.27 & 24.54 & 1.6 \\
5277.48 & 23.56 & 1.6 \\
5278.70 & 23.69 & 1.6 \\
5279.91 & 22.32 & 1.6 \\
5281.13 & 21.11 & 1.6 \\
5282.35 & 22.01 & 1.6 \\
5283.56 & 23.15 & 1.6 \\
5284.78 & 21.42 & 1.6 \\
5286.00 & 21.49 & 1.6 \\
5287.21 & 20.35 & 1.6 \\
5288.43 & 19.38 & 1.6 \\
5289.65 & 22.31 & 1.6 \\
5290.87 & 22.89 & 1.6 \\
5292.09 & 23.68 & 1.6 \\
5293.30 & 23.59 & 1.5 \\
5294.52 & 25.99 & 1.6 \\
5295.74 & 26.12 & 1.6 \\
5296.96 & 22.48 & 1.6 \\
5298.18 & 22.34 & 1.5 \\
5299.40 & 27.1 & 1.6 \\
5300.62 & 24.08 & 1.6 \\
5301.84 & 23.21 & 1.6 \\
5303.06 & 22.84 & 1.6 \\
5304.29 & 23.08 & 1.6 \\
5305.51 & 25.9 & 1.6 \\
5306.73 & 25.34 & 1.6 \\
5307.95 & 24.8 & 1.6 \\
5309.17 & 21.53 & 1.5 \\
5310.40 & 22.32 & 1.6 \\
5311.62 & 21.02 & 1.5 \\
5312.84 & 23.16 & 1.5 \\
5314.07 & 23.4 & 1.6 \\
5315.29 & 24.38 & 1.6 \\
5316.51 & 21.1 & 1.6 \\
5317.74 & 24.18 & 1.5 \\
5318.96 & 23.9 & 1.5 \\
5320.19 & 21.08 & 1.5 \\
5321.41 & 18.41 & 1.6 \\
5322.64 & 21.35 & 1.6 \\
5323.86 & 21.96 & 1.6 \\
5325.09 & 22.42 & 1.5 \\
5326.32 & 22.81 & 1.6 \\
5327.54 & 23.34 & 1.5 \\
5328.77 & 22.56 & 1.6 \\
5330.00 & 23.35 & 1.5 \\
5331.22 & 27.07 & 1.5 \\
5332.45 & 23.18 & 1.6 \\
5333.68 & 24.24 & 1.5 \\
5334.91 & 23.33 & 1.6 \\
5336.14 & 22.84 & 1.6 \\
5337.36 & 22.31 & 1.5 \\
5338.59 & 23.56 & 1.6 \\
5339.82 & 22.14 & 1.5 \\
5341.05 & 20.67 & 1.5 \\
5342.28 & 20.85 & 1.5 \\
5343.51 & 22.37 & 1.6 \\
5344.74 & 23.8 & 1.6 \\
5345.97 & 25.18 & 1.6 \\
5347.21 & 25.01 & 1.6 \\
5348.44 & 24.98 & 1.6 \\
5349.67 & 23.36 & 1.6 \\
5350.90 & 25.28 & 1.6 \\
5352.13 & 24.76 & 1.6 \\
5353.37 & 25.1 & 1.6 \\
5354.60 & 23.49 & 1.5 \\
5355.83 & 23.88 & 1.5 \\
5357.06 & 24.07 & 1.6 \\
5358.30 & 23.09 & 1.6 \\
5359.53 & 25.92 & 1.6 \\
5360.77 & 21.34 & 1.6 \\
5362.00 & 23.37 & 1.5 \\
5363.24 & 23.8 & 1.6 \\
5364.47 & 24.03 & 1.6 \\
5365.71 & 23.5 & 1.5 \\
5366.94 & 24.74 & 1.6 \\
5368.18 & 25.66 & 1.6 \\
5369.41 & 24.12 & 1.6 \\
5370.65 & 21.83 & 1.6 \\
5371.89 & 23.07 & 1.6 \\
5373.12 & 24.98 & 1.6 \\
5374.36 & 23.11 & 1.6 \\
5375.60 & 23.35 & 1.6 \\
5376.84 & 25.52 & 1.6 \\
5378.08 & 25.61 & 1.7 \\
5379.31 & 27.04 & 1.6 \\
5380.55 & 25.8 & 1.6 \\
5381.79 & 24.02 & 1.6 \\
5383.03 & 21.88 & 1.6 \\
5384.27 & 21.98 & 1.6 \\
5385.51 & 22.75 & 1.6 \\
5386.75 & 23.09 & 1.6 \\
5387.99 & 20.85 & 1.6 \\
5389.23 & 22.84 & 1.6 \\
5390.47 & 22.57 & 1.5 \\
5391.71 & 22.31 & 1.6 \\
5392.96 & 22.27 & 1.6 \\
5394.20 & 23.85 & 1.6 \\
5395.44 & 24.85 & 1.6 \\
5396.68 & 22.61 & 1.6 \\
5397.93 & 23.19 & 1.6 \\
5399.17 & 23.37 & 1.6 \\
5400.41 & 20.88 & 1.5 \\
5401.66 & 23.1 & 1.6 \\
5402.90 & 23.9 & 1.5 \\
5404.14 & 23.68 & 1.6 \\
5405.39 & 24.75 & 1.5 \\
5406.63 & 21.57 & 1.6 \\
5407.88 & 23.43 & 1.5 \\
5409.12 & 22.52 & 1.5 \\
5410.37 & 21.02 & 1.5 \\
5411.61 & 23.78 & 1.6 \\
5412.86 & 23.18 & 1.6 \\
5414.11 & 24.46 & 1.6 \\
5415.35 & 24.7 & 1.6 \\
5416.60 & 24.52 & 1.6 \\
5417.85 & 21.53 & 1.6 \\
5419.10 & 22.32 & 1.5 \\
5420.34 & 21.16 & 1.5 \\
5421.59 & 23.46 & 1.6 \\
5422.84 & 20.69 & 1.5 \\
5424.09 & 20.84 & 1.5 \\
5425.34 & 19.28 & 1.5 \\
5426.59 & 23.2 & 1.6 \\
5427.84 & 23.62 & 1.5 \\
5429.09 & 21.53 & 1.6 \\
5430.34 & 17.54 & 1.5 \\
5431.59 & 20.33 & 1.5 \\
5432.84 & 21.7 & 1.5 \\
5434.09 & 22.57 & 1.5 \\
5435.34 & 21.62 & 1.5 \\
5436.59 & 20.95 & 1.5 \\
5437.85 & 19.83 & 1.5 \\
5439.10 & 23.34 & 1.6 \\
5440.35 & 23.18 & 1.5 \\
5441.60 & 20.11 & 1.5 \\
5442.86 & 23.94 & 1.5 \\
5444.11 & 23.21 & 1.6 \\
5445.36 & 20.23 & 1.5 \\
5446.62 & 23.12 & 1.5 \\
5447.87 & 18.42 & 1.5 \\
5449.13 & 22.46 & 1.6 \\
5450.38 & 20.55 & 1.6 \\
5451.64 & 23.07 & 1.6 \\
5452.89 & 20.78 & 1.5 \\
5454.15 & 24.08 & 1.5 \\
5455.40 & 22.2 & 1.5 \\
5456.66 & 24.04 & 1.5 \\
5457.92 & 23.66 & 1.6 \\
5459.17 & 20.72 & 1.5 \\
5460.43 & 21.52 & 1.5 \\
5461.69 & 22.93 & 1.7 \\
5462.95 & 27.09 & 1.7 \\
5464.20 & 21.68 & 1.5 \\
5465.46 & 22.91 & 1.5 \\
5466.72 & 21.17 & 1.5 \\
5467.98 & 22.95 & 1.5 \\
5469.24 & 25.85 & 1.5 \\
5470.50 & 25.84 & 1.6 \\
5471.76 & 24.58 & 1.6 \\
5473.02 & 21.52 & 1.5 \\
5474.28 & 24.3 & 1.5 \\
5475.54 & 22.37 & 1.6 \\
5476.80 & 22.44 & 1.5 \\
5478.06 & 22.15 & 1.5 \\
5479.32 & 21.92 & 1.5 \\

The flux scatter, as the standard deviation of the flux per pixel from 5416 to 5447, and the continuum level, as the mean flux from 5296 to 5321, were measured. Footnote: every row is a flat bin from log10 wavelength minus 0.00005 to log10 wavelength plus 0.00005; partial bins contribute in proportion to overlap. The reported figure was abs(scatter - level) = 21.7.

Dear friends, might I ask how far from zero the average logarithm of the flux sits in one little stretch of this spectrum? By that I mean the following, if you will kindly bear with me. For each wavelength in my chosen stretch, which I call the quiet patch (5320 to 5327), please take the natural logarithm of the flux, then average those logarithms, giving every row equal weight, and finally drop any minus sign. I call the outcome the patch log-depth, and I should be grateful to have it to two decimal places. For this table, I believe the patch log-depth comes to 3.06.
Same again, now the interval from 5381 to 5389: 3.11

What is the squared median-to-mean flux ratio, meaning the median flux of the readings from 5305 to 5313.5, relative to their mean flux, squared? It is 0.98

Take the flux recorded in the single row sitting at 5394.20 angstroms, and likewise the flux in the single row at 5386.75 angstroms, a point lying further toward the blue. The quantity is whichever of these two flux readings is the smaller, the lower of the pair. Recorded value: 23.1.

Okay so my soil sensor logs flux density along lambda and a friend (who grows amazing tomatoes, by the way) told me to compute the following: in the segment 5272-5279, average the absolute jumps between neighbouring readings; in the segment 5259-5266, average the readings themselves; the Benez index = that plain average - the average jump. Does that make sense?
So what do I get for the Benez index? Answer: 19.7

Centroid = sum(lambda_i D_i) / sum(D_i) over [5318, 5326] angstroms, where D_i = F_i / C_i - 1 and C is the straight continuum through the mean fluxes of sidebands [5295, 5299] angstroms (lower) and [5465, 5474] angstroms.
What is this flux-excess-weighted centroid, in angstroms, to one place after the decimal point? 5322.1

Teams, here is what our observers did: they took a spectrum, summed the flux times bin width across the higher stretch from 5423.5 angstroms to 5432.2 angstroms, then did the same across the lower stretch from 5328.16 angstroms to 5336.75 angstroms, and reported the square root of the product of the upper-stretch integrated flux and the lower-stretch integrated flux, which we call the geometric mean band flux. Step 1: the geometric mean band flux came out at 193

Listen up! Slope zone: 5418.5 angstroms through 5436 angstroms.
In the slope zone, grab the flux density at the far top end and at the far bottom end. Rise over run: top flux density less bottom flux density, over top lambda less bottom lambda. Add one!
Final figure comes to 0.96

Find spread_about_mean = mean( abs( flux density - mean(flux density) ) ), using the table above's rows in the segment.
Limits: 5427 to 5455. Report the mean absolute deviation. 1.47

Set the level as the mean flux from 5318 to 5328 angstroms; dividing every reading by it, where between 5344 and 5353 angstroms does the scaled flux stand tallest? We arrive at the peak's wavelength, 5350.90 angstroms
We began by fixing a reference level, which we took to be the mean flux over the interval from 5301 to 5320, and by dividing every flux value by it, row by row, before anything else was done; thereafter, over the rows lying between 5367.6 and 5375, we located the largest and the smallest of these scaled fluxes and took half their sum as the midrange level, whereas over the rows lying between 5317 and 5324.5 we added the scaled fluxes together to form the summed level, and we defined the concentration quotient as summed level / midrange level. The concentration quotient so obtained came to 5.5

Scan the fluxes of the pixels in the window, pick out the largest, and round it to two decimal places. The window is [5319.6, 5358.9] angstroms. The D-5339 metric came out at 27.07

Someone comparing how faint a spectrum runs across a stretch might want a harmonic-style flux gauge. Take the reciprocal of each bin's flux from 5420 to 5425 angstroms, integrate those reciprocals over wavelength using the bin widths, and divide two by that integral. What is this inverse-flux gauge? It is 8.6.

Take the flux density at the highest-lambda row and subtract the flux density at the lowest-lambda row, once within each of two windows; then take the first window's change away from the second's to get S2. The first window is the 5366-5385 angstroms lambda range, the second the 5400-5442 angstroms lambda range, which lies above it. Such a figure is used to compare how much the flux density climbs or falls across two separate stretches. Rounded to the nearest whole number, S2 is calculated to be 2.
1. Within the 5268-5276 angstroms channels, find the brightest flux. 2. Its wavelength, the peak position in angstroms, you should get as 5272.63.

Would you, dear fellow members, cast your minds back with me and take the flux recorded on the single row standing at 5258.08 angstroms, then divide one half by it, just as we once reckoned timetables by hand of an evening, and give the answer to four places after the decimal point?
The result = 0.0232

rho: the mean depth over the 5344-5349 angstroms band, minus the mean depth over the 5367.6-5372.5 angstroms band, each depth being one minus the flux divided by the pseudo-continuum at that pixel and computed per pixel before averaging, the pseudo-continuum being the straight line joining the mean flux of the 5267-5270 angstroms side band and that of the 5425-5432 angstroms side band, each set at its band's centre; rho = -0.05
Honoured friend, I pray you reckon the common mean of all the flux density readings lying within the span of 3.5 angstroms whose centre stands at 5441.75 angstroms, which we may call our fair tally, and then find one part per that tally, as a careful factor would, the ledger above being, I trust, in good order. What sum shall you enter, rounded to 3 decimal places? 0.045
